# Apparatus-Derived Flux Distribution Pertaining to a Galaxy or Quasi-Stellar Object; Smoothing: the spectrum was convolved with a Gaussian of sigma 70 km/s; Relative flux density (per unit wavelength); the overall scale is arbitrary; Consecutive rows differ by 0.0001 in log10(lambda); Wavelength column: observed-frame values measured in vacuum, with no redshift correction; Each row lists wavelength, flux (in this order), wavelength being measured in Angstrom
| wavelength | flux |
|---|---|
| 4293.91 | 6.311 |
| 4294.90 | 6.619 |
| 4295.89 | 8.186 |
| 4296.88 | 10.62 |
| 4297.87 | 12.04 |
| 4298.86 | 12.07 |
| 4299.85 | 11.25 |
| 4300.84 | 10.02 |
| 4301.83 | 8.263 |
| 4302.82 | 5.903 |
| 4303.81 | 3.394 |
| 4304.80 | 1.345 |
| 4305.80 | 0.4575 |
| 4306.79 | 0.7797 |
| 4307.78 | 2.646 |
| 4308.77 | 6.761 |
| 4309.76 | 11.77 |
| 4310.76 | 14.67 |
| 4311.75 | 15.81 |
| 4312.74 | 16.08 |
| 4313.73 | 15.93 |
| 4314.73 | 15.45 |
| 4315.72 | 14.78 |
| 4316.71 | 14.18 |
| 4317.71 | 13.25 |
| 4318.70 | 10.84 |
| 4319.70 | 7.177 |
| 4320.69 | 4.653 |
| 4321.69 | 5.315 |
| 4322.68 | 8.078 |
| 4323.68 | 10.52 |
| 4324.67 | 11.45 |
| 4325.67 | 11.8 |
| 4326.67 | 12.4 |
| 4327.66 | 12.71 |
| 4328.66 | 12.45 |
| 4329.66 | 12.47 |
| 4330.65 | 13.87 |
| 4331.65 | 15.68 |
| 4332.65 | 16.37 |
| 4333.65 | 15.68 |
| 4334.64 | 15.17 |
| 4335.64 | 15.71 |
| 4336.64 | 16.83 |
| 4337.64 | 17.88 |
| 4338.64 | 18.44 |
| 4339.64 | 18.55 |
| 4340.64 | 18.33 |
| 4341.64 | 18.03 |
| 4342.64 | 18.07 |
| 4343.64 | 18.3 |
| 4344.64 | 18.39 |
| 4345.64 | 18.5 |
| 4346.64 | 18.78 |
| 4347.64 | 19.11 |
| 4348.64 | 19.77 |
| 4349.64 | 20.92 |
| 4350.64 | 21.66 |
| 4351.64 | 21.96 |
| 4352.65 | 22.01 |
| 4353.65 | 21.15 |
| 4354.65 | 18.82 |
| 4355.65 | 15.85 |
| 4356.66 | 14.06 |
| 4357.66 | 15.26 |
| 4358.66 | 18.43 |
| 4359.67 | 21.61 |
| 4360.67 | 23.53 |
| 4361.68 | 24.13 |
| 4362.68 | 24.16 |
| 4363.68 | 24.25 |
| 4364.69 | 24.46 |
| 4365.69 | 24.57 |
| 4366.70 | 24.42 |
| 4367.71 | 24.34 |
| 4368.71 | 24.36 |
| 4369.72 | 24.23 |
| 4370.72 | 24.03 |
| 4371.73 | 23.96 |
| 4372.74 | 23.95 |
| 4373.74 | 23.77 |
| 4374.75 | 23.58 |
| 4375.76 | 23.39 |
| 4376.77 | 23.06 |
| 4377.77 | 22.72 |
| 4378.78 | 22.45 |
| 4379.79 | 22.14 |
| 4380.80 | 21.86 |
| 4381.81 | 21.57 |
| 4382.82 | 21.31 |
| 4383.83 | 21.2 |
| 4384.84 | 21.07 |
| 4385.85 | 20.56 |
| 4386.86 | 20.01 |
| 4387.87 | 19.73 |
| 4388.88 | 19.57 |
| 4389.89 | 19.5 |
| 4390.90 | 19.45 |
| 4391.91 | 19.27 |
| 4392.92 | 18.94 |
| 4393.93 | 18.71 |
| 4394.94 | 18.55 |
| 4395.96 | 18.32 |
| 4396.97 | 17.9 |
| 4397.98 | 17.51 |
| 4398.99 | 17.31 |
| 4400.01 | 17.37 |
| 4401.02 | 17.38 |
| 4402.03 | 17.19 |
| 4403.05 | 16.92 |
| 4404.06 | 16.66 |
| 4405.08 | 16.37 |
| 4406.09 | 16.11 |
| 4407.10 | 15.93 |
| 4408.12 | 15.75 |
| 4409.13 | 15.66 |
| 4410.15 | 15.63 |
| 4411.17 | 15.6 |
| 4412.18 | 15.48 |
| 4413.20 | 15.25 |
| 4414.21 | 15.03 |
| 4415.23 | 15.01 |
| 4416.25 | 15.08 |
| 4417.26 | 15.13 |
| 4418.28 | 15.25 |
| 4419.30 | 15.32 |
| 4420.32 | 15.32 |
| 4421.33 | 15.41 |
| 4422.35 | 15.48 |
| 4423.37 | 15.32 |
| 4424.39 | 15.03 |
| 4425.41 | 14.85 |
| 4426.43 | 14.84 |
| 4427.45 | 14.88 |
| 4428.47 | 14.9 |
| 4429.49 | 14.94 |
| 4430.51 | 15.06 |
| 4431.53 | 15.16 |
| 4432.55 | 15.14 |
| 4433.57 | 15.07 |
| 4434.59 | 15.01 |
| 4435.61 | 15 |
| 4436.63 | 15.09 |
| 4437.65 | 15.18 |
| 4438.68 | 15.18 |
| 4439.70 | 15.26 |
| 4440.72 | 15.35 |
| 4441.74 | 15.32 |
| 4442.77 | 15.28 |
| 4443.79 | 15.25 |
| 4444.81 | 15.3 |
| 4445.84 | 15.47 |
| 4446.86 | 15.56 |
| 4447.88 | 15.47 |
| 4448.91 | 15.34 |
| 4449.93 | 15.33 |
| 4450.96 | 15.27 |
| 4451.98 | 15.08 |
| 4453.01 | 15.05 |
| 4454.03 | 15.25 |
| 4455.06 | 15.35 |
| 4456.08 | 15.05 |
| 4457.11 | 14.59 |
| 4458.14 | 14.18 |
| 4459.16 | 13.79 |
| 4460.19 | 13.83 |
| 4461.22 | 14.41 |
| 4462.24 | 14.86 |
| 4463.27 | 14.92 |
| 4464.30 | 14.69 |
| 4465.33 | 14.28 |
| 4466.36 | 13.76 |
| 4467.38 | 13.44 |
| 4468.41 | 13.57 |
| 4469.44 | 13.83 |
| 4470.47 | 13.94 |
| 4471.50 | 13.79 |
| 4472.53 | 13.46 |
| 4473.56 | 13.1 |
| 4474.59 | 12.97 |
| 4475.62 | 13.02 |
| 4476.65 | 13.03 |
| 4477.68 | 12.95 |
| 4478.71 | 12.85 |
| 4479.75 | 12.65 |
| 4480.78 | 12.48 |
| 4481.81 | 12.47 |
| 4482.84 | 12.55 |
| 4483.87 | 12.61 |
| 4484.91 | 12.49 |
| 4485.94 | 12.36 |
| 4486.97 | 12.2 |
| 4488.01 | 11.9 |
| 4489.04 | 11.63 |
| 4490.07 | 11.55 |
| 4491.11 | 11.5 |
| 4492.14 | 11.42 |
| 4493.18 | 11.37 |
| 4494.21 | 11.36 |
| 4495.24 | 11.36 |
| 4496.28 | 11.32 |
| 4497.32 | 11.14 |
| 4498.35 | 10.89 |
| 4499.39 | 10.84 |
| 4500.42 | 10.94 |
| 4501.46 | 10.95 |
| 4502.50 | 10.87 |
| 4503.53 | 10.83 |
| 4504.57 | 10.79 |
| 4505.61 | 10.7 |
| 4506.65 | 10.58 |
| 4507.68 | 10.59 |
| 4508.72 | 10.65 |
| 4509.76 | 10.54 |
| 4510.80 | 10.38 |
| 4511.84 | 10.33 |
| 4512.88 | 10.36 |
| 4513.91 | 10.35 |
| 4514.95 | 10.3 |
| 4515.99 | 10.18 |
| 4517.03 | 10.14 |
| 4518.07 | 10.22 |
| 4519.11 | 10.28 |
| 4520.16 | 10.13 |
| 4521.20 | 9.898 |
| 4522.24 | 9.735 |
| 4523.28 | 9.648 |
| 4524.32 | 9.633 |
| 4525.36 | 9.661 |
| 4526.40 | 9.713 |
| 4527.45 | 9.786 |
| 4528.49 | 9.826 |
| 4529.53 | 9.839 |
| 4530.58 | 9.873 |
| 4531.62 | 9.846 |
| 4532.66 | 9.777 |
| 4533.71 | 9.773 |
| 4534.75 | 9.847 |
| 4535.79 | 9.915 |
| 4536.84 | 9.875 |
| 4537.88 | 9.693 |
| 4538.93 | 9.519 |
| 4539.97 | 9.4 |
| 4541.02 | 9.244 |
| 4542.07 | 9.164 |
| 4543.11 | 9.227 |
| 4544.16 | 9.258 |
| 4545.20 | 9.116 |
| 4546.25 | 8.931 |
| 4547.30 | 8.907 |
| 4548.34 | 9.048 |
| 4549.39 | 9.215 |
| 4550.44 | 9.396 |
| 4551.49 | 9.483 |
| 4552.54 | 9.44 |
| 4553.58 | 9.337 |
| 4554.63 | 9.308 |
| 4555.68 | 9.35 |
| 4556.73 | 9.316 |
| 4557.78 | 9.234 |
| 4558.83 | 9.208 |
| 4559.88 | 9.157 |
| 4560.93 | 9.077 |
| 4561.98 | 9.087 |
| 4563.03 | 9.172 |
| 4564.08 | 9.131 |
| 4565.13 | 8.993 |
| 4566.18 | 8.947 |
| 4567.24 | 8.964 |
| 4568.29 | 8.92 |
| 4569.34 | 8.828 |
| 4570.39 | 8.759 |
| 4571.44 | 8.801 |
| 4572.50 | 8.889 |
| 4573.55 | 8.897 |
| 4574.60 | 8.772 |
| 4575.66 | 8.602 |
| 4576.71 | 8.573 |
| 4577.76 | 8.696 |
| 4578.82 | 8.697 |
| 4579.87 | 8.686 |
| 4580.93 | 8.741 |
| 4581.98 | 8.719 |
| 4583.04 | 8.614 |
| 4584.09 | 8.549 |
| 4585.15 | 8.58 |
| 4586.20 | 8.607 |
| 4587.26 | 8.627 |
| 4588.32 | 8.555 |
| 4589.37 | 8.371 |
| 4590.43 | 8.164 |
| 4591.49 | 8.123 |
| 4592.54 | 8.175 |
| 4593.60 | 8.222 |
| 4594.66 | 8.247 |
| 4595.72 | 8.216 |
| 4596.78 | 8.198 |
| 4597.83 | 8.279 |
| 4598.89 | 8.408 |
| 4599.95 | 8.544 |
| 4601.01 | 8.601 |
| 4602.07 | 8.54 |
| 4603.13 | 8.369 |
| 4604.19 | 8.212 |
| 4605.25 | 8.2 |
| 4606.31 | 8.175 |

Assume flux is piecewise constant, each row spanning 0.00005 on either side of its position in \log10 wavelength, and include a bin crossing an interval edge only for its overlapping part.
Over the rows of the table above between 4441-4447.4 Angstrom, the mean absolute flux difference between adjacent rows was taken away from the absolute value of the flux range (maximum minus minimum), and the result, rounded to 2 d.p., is 0.23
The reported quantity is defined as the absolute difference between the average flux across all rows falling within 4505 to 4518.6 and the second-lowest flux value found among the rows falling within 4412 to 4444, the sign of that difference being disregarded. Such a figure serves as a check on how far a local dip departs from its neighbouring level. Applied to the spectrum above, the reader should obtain 4.4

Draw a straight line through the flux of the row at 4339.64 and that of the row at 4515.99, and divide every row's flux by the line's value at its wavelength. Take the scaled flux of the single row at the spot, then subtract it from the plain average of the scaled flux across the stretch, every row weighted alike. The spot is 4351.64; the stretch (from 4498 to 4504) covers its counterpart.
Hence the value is -0.22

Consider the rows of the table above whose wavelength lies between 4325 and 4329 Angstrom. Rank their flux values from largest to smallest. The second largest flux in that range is 12.45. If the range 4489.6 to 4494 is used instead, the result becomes 11.5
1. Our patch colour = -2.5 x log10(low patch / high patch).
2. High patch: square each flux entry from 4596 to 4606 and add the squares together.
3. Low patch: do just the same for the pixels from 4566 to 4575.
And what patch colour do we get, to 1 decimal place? -0.1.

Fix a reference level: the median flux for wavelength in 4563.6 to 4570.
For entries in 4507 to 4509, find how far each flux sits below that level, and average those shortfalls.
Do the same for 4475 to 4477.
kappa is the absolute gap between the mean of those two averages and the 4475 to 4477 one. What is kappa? 1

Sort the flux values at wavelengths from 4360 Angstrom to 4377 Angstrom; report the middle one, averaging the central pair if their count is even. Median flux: 24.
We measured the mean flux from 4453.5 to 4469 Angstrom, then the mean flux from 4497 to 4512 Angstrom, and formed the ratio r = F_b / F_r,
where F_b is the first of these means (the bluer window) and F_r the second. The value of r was 1.3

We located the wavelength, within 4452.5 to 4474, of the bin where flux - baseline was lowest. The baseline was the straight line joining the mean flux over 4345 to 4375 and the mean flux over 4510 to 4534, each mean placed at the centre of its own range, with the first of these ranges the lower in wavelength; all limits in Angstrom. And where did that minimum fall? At 4459.16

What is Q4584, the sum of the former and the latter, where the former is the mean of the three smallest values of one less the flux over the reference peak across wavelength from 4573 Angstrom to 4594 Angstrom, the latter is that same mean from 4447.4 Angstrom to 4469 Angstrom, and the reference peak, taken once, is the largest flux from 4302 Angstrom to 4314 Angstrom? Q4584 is 0.50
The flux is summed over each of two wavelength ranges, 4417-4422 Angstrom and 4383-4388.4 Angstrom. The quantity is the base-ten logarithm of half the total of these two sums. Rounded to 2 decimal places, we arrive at 1.95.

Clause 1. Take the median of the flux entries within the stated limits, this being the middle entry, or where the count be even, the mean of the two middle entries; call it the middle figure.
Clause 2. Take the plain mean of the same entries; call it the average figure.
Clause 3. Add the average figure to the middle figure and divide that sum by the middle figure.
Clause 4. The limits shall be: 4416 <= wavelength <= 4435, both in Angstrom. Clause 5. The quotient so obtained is 2.00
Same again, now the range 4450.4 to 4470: 1.99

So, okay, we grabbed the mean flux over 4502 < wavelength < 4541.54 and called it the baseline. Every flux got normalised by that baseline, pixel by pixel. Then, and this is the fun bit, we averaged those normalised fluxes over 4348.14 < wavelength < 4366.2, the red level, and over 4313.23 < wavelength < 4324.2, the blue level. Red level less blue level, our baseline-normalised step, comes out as 0.99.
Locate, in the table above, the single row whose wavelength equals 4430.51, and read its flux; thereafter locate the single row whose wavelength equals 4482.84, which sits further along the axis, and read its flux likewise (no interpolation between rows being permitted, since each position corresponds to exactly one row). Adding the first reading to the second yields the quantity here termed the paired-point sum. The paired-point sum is 28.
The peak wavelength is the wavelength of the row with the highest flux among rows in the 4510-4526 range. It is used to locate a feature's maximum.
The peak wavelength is 4510.80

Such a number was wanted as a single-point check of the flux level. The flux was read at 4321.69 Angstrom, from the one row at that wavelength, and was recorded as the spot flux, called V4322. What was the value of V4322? 5.315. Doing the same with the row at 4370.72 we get 24.03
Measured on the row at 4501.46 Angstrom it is 10.95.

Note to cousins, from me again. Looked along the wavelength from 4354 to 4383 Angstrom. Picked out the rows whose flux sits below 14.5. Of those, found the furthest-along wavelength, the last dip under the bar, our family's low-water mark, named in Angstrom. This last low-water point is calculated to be 4356.66 Angstrom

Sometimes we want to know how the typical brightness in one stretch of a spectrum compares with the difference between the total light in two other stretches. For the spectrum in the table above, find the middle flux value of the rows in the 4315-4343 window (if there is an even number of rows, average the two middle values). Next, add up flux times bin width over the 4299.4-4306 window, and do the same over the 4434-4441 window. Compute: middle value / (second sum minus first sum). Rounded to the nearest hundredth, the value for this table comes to 0.21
